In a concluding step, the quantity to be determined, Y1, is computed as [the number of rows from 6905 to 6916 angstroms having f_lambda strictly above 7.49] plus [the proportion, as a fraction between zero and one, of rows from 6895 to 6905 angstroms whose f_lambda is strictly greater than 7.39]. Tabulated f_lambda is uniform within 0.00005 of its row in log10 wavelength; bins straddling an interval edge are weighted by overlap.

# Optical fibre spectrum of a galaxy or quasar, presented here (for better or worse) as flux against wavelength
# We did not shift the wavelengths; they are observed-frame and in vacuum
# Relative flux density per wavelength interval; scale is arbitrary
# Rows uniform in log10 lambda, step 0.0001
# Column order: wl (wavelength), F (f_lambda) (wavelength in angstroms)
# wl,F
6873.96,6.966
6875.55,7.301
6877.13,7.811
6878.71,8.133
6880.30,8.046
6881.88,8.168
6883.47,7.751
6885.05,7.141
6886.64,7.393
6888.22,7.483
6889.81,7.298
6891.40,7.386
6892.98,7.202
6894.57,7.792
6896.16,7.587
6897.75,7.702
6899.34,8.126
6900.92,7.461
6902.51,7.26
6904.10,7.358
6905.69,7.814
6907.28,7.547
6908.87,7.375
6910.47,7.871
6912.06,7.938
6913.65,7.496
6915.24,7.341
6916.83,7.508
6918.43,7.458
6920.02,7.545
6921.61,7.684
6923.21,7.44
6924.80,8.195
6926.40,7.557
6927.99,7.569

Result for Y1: 5.7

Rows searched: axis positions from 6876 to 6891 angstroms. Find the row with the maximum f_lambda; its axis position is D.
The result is 6881.88 angstroms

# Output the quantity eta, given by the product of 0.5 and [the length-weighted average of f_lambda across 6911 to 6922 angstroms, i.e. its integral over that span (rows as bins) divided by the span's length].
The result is 3.788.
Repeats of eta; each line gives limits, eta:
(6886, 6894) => 3.683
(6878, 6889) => 3.864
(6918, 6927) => 3.828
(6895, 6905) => 3.797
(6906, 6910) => 3.761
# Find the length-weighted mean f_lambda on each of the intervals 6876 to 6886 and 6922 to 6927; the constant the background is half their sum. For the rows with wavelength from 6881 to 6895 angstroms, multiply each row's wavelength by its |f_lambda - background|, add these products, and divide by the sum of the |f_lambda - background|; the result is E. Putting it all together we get 6888.1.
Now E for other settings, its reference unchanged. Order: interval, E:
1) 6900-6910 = 6904.6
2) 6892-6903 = 6898.2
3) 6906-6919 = 6913.2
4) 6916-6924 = 6919.9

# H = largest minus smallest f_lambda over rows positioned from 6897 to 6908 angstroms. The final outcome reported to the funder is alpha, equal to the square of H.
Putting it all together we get 0.75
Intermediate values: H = 0.9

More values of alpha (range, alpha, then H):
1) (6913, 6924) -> 0.12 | 0.3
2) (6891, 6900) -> 0.85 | 0.9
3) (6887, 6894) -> 0.08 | 0.3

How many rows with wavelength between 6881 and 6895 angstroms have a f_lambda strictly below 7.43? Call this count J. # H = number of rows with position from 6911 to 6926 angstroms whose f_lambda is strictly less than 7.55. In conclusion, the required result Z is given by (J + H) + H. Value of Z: 17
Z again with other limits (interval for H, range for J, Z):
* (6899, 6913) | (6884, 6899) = 15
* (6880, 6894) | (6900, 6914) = 15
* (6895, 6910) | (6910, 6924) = 11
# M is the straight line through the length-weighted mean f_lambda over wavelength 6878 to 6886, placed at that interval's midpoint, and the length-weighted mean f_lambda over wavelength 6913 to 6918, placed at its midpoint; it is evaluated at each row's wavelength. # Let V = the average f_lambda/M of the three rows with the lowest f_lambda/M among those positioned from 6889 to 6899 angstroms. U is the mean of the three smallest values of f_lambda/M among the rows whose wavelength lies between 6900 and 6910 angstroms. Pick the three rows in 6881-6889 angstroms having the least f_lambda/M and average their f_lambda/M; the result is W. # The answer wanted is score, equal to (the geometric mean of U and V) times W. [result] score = 0.90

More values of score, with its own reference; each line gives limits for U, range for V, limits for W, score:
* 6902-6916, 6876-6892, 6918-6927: 0.97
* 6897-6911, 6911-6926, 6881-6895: 0.92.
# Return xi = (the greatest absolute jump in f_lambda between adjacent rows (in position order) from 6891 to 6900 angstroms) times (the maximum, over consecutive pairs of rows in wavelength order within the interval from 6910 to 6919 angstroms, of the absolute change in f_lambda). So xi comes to 0.26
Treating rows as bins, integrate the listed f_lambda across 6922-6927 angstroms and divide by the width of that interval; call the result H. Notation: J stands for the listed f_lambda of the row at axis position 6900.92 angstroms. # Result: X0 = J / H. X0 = 0.97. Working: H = 7.72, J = 7.461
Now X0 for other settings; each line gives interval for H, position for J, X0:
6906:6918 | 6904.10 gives 0.97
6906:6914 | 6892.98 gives 0.94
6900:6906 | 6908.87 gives 0.99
